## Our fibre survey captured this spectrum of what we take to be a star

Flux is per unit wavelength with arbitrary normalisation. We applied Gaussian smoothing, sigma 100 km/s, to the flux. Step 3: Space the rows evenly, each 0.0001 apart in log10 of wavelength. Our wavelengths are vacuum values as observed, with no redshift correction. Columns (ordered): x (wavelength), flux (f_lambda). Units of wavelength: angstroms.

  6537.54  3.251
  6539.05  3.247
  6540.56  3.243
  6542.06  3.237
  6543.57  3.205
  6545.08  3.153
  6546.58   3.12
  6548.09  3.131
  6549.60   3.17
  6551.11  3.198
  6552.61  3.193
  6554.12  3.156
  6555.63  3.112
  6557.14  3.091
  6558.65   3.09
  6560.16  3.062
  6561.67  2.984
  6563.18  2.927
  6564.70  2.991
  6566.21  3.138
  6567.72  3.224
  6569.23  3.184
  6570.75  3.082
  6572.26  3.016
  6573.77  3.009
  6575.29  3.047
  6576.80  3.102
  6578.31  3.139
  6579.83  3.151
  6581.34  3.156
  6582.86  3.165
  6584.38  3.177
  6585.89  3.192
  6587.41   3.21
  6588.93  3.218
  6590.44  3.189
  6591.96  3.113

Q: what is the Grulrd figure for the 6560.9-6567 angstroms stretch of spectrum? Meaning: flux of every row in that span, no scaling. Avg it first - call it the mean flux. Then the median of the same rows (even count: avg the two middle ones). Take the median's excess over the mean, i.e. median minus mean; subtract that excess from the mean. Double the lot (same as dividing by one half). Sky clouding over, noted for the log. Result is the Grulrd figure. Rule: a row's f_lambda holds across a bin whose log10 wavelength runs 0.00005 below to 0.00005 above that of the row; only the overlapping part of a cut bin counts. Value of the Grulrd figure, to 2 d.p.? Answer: 6.06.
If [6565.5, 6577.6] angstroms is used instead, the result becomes 6.22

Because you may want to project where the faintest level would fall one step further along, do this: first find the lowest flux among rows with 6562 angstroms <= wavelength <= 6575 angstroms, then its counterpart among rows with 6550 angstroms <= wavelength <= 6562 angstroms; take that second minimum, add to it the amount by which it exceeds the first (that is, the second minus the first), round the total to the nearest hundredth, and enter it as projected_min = 3.04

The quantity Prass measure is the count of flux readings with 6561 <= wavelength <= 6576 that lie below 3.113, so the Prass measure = 7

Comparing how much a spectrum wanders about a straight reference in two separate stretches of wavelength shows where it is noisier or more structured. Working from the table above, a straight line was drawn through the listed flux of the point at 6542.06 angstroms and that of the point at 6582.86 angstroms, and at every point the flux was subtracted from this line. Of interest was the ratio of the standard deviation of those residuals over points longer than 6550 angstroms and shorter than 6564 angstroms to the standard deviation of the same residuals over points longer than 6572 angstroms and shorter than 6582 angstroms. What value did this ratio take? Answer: 1.2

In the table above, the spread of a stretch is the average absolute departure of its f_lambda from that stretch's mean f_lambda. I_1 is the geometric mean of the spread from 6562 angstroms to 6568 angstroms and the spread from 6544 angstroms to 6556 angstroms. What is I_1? 0.053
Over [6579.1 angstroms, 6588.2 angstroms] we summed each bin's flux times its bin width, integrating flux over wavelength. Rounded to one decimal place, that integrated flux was 28.9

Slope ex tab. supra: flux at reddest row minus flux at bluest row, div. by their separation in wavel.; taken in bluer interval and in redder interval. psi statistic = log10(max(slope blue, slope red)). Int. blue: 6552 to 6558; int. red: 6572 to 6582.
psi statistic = -1.8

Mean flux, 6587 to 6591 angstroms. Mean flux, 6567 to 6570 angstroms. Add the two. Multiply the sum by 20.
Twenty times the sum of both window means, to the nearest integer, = 128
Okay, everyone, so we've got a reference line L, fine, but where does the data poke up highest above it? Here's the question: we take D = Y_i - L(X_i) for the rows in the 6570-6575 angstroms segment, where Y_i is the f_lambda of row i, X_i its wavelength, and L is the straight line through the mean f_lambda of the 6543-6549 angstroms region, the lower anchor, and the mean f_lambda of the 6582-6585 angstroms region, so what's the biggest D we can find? -0.08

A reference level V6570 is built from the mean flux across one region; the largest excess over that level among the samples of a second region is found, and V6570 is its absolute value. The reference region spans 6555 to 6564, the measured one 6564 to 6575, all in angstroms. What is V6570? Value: 0.18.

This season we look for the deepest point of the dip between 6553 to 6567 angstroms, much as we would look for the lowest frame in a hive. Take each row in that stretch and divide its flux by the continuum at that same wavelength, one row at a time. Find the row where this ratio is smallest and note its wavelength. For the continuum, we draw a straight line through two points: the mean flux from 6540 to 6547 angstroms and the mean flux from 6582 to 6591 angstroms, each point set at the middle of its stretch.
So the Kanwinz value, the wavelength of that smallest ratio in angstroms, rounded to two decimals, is 6563.18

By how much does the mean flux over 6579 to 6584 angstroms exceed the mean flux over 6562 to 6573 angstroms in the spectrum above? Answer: 0.08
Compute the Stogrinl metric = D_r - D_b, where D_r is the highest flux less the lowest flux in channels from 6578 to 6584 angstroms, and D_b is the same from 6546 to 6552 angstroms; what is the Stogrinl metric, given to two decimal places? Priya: -0.05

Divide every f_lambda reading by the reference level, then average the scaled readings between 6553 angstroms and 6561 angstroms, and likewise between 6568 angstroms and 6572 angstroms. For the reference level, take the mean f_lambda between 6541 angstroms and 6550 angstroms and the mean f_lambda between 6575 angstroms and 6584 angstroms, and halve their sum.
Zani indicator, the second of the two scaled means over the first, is 1.01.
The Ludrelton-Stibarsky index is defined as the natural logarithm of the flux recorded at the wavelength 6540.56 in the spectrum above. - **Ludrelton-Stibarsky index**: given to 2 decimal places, 1.18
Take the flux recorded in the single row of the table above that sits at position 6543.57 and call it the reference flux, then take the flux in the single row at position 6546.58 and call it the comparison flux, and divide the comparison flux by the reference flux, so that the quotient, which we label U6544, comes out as 0.973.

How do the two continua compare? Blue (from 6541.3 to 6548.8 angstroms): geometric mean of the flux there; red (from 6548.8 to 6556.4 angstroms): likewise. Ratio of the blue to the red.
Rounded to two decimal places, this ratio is 1.00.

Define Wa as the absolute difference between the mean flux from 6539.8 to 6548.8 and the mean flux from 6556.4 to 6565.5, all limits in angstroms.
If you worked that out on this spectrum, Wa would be 0.16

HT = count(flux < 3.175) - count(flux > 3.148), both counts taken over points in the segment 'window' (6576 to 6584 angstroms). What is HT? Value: 2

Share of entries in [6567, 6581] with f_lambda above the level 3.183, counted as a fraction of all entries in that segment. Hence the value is 0.22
